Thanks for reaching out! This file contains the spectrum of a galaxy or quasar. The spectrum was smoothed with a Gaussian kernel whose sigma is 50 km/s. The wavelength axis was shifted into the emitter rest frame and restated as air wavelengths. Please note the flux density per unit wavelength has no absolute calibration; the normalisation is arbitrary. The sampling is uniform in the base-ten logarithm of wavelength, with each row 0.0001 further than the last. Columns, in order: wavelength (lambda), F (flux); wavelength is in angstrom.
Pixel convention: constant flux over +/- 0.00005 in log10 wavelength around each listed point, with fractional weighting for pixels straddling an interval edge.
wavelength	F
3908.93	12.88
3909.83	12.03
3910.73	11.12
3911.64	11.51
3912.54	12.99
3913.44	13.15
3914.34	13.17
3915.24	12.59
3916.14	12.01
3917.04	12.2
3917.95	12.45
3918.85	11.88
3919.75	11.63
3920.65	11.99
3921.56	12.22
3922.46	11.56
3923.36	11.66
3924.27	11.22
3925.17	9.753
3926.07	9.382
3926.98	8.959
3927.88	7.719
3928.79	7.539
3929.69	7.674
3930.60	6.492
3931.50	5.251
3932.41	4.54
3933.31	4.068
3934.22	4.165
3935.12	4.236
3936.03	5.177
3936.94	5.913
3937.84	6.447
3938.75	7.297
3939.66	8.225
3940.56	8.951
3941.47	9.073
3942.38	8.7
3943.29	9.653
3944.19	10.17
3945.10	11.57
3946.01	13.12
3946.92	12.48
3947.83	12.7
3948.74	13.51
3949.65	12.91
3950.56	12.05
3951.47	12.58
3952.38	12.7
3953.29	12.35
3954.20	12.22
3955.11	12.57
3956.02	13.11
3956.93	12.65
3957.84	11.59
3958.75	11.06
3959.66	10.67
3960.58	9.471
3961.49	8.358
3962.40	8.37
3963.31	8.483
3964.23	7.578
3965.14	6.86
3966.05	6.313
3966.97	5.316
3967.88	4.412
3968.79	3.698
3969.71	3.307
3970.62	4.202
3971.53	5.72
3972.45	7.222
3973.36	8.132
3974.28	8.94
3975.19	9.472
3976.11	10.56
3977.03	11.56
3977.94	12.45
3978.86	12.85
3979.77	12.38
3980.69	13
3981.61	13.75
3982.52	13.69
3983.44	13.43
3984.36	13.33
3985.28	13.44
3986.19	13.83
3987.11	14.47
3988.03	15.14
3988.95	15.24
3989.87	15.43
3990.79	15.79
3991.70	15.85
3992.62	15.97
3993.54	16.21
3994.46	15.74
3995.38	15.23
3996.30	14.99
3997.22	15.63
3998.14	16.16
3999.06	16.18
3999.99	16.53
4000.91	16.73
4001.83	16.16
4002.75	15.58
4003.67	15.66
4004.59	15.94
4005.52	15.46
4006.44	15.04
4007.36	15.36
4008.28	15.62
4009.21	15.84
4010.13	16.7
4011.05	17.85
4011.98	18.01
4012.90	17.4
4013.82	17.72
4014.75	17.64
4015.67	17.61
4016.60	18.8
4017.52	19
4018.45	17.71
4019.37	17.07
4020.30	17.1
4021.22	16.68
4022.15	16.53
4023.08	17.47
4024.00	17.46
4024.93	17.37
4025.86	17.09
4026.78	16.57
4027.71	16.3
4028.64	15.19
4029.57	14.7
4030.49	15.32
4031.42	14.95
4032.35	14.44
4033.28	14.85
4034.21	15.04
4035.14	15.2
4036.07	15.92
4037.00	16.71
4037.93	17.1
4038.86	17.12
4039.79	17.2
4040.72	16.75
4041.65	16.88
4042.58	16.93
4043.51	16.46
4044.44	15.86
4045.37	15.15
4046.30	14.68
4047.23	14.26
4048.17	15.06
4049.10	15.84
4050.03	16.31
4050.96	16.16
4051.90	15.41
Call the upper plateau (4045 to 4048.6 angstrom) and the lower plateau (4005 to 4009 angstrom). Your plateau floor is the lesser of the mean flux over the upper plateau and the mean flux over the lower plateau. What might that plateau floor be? 14.8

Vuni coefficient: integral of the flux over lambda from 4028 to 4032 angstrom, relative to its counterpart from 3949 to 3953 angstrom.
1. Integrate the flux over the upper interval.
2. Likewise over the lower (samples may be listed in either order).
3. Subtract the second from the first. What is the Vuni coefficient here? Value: 10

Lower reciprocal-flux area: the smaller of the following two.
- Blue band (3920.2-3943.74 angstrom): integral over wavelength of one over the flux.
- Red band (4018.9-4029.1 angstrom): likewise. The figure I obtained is 0.61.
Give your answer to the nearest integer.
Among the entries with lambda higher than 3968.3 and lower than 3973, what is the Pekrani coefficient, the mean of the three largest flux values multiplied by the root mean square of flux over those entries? 29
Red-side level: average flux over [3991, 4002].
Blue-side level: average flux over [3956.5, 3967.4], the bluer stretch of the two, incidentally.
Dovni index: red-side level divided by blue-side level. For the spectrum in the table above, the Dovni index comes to 1.8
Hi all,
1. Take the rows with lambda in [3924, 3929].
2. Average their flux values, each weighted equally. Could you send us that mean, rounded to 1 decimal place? 9.1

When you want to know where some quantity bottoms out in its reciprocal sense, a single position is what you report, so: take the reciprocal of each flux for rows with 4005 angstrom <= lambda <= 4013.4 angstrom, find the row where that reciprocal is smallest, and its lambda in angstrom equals 4011.98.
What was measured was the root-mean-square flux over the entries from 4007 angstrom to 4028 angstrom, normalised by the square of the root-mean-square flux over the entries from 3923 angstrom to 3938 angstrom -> 0.309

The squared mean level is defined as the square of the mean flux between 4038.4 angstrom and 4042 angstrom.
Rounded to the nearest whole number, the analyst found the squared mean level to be 289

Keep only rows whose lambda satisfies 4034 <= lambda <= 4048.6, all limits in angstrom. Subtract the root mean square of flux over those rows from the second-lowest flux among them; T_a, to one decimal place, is -1.4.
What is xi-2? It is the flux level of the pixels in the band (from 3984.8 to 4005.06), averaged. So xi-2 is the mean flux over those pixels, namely 15.5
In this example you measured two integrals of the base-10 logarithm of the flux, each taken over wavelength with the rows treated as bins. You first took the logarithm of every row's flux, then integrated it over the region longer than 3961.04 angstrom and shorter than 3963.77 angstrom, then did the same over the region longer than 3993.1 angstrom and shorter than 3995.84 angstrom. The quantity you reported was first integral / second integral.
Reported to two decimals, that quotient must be 0.77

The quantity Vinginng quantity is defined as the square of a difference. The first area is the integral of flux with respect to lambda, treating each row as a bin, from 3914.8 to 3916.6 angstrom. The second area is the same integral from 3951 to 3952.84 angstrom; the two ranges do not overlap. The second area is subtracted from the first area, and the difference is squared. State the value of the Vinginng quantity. 1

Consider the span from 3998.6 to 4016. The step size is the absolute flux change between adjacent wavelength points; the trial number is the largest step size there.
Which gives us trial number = 1.15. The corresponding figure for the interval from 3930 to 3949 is 1.55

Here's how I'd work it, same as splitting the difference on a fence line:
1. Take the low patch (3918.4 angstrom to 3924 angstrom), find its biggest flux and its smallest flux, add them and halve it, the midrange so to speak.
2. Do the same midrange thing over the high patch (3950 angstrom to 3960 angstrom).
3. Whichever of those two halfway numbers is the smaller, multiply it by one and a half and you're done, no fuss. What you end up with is 18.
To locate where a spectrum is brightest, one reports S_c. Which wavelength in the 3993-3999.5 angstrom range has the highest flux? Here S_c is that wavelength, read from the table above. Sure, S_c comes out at 3993.54 angstrom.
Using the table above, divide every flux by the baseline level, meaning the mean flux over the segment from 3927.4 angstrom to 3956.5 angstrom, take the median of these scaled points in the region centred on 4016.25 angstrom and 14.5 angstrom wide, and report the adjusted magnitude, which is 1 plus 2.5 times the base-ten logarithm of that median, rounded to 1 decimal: 1.7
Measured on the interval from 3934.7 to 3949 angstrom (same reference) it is 1.0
